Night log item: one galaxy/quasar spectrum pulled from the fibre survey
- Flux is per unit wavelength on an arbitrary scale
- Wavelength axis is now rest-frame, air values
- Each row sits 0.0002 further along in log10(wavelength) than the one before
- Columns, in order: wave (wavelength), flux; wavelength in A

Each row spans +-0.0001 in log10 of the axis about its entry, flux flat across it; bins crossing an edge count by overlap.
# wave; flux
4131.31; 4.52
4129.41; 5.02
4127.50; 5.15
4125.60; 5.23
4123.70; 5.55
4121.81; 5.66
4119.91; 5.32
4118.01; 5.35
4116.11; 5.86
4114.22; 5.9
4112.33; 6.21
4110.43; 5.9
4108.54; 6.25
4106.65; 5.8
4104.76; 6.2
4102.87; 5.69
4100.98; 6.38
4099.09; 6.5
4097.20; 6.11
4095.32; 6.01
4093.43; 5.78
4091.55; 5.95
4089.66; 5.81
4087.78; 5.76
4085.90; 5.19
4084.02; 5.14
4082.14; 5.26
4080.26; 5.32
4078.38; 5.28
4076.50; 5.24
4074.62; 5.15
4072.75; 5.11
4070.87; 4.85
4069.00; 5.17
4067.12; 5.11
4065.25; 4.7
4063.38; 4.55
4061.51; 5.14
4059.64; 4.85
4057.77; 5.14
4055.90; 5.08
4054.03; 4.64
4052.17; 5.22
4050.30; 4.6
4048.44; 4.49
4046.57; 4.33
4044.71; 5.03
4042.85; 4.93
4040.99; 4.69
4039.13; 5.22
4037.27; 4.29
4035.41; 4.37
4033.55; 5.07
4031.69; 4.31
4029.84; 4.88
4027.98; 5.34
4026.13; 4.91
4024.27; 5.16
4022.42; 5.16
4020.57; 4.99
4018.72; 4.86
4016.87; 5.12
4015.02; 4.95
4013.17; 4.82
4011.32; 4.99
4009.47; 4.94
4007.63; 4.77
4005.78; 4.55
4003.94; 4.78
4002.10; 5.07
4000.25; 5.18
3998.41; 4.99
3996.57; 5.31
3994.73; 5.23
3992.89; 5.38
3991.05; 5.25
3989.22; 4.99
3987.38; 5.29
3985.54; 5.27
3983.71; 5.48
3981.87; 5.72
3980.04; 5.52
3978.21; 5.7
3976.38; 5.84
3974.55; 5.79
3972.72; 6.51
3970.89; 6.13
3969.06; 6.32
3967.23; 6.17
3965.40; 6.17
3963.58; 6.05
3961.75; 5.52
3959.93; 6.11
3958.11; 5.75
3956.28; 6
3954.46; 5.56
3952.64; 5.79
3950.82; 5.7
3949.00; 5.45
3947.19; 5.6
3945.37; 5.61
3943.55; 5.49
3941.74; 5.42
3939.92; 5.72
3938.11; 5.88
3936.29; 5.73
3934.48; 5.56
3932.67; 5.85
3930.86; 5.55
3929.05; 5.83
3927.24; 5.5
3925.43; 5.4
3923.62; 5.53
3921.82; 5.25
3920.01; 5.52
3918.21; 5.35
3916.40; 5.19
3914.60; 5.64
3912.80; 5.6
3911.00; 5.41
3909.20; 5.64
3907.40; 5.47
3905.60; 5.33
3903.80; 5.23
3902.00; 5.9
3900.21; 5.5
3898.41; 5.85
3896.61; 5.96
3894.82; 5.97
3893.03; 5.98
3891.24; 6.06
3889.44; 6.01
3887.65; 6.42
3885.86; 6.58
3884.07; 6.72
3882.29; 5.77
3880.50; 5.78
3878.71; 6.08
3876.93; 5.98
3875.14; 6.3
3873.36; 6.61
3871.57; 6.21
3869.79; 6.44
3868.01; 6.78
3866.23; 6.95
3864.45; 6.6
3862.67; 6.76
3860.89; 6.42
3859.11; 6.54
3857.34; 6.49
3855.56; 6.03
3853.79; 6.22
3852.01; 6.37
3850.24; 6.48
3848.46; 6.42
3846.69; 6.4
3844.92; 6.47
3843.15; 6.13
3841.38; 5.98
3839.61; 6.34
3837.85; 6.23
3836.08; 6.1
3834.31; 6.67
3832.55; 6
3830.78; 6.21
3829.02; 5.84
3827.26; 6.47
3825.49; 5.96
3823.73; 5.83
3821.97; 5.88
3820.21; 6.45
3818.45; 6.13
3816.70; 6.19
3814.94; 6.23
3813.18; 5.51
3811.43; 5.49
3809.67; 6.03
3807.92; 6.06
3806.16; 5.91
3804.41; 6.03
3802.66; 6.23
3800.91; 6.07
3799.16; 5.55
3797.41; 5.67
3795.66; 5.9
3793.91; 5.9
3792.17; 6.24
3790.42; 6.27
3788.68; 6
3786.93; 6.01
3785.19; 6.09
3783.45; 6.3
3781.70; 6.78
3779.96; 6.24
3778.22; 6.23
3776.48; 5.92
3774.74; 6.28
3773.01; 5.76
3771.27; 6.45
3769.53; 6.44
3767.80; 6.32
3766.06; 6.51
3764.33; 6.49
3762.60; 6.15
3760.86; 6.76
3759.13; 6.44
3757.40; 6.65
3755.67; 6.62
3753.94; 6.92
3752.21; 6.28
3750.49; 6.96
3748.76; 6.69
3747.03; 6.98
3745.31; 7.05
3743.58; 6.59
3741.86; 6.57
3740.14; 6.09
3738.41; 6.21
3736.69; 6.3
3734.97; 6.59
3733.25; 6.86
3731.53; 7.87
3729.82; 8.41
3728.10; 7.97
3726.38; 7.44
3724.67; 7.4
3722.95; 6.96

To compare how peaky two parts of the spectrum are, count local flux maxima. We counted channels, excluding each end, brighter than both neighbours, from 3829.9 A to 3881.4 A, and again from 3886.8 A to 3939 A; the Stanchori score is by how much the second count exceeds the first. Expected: -1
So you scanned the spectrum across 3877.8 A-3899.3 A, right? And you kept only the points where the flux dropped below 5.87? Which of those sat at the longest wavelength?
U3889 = 3898.41 A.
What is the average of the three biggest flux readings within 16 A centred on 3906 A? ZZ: 5.8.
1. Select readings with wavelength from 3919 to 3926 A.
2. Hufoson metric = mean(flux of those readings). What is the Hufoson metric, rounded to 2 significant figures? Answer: 5.4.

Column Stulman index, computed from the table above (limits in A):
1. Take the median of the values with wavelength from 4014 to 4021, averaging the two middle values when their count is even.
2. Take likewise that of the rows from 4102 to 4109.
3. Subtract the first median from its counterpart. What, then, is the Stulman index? 1.0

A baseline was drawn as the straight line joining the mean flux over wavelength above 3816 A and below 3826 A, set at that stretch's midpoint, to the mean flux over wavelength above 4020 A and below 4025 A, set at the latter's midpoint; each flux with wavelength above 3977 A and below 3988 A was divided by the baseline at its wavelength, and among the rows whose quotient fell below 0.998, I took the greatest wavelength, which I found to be 3985.54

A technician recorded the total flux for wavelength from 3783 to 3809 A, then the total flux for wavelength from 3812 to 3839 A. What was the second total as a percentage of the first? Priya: 102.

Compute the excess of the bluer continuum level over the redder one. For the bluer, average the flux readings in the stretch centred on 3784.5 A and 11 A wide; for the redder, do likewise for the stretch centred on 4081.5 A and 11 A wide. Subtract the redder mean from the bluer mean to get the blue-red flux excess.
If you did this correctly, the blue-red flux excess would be 1.0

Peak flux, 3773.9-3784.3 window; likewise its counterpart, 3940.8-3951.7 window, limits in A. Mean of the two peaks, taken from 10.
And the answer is 3.76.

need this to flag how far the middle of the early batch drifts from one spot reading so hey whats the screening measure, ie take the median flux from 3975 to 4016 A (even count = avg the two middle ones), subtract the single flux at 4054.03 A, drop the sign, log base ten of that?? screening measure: -0.25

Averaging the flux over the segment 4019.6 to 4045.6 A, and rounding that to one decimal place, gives 4.9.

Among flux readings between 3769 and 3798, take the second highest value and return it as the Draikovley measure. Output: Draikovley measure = 6.45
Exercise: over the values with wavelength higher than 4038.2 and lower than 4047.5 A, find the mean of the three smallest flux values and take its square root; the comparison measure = 2.16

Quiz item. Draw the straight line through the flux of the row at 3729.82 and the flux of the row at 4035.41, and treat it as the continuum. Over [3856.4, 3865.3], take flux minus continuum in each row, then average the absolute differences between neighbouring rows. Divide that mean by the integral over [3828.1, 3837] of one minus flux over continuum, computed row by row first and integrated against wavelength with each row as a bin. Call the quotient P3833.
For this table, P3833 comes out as 0.15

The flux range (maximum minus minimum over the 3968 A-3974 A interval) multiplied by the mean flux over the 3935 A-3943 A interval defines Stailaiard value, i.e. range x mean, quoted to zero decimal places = 2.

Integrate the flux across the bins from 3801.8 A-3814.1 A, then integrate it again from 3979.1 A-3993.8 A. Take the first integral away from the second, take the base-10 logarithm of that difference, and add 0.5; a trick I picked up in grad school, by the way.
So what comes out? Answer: 1.3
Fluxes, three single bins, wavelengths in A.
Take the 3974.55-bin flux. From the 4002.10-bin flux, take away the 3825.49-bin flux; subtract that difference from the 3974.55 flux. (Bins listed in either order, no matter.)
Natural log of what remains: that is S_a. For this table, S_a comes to 1.90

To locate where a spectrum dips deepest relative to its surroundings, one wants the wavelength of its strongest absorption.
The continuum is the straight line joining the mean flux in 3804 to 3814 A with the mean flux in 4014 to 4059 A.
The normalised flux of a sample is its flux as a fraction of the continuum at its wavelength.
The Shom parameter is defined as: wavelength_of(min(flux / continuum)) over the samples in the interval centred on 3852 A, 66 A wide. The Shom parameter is 3823.73 A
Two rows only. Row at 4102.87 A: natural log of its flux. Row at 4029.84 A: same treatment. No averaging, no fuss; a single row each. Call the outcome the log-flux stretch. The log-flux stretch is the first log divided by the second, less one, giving 0.097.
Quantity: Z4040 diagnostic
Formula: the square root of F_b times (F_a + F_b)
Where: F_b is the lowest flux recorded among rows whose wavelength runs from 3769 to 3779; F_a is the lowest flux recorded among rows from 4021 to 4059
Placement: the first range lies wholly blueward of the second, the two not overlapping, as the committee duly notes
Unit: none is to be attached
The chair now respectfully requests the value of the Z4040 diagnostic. 7.61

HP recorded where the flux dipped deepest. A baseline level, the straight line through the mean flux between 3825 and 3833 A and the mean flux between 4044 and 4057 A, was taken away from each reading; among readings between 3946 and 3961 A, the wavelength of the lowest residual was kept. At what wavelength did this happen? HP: 3949.00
